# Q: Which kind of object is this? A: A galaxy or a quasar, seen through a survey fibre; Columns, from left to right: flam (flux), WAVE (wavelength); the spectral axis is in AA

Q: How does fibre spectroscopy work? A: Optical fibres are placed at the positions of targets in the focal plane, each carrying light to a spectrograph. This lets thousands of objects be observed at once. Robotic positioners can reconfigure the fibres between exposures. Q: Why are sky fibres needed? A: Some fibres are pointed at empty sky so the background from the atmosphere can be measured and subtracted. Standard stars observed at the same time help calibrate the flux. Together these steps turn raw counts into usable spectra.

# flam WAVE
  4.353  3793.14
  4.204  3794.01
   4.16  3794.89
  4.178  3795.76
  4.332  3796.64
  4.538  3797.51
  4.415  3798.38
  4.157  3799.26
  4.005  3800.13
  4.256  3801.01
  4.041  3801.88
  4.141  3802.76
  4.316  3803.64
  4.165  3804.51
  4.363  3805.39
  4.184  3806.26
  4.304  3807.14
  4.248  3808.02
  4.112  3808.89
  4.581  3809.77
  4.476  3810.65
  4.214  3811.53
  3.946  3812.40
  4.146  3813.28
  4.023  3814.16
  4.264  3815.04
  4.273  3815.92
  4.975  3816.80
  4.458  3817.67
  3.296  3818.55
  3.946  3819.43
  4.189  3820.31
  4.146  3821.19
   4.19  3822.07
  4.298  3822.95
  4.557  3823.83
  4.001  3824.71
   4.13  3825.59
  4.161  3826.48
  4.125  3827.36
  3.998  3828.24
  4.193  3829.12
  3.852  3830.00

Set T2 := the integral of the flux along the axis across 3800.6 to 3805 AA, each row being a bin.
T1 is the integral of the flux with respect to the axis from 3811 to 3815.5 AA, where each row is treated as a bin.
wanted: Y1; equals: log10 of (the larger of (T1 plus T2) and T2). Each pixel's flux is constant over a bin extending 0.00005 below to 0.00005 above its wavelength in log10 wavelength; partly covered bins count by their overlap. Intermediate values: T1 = 18.6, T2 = 18.41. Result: 1.57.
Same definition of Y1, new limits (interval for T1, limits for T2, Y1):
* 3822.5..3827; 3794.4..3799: 1.59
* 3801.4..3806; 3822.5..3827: 1.58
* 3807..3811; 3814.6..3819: 1.56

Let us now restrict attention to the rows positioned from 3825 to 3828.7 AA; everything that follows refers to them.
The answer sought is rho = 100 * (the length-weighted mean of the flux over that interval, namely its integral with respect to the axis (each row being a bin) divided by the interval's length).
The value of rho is 410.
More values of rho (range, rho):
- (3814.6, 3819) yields 426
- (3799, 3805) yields 416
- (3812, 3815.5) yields 409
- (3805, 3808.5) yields 428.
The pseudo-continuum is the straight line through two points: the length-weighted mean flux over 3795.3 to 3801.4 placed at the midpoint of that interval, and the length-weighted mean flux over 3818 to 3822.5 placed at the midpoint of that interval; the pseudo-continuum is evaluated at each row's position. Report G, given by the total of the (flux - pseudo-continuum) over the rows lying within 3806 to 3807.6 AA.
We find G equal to 0.18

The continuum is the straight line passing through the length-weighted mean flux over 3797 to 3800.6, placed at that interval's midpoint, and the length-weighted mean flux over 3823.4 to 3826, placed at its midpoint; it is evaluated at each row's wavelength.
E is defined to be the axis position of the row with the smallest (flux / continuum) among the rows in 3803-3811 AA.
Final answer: 3808.89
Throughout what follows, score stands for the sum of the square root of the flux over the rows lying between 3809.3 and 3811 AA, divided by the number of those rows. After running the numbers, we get 2.13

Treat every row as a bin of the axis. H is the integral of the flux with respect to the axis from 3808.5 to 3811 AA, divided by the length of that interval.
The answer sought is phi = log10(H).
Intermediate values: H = 4.38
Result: 0.642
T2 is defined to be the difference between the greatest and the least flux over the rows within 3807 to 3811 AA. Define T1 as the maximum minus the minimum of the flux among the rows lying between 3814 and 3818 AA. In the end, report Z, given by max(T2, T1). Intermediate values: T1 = 0.952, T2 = 0.47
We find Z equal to 0.95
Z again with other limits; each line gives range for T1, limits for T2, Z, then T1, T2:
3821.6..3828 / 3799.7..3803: 0.56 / 0.556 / 0.25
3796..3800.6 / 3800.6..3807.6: 0.53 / 0.533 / 0.32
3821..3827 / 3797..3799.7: 0.56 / 0.556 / 0.38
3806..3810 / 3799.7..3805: 0.47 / 0.469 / 0.31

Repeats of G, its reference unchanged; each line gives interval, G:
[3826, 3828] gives 0.55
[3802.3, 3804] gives 0.05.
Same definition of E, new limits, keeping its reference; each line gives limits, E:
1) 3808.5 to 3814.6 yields 3812.40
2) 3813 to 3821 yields 3818.55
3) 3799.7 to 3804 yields 3800.13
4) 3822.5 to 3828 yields 3824.71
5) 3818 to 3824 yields 3818.55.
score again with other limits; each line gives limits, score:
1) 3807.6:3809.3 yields 2.04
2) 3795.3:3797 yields 2.06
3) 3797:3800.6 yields 2.07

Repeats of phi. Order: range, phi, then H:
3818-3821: 0.587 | 3.86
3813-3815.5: 0.617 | 4.14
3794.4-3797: 0.624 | 4.21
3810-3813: 0.627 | 4.23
